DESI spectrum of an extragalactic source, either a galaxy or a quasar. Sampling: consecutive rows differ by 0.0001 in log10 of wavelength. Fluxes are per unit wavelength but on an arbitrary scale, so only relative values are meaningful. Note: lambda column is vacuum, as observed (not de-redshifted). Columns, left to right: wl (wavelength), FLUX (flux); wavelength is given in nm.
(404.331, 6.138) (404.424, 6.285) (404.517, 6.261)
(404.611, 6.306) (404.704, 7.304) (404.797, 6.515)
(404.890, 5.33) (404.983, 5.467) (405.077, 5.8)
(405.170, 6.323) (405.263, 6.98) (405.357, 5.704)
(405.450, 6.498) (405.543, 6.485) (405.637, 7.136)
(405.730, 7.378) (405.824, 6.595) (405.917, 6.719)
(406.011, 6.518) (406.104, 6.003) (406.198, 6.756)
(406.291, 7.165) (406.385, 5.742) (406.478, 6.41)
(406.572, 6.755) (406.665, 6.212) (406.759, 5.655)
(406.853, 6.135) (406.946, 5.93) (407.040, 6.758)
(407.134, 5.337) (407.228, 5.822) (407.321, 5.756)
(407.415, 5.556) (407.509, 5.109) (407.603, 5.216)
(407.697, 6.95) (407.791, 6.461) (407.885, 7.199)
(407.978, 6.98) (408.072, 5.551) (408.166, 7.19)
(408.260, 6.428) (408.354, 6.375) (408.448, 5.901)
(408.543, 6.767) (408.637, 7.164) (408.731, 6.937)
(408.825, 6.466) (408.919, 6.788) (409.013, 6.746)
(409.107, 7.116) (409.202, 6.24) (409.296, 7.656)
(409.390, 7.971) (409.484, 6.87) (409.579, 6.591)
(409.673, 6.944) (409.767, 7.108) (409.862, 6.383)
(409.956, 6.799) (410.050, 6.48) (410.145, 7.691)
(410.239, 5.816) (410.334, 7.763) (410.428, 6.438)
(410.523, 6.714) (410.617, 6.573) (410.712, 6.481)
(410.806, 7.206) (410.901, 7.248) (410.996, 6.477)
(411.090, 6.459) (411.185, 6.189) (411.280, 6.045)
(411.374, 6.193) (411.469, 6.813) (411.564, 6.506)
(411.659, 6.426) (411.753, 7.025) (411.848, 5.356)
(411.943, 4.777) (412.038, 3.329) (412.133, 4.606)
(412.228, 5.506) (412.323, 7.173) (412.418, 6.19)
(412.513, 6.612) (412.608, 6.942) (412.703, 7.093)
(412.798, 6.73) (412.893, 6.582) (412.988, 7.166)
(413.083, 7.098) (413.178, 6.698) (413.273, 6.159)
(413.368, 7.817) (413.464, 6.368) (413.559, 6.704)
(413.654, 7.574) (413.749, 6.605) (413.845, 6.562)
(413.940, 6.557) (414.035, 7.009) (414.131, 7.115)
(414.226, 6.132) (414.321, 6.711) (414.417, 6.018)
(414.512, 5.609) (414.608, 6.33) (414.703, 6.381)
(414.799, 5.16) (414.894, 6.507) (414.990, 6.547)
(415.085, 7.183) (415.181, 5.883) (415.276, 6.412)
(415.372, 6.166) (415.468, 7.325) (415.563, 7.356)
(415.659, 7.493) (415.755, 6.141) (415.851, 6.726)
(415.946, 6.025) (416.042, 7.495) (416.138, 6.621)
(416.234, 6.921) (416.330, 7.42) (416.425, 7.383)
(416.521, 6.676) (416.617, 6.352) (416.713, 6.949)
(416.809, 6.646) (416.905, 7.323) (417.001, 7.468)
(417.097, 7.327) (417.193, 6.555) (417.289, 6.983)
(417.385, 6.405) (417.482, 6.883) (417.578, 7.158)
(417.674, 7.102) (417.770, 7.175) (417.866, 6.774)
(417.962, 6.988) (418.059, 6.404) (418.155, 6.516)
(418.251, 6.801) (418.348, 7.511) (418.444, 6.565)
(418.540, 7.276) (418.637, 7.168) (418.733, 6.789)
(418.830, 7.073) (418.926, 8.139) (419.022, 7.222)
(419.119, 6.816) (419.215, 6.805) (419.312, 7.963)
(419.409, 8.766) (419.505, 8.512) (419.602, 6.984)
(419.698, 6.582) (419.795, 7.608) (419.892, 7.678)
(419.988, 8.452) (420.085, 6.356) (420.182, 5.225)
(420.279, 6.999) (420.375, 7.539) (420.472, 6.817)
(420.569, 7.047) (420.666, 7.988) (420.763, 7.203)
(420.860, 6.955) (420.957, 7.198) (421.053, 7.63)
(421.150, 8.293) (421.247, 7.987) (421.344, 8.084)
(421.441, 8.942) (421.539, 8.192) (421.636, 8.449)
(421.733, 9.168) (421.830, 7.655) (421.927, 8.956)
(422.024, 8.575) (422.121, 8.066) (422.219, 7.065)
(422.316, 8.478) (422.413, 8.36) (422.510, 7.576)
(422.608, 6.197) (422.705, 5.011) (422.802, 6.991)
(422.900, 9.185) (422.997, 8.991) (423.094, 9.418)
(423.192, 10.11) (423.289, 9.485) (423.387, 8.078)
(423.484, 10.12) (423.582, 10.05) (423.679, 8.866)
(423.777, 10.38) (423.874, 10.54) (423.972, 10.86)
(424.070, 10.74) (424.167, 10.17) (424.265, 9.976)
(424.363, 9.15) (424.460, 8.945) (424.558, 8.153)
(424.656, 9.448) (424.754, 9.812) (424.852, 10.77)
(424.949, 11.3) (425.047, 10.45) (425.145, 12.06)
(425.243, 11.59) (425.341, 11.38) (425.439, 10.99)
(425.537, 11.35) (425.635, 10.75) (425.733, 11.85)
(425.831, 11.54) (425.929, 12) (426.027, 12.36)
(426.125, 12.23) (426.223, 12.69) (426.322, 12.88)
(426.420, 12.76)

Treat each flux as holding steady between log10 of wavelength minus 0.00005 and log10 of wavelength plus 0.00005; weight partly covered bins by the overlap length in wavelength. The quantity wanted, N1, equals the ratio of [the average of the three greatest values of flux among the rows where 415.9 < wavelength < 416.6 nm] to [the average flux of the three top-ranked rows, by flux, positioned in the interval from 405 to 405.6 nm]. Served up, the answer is 1.12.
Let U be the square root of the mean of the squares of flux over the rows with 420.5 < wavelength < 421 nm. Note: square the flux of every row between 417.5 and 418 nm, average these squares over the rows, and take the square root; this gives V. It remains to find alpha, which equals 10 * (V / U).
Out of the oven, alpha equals 9.7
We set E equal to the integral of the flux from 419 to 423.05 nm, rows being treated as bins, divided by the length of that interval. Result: 7.6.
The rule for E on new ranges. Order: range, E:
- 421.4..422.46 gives 8.3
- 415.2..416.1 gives 6.8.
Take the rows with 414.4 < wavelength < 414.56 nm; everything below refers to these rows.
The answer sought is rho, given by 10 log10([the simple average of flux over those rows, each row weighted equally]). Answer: 7.64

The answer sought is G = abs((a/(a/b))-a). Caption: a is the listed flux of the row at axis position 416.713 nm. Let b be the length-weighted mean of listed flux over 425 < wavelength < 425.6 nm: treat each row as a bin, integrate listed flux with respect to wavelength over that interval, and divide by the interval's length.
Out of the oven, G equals 4.3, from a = 6.949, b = 11.3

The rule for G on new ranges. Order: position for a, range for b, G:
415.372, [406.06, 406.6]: 0.3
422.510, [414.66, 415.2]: 1.3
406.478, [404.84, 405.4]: 0.5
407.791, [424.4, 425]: 3.3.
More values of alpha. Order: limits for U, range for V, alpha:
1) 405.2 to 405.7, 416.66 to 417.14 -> 10.9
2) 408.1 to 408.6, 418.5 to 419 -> 11.2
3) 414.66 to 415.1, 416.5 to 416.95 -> 10.6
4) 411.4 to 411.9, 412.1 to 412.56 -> 9.4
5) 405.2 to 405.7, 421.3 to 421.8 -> 13.0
